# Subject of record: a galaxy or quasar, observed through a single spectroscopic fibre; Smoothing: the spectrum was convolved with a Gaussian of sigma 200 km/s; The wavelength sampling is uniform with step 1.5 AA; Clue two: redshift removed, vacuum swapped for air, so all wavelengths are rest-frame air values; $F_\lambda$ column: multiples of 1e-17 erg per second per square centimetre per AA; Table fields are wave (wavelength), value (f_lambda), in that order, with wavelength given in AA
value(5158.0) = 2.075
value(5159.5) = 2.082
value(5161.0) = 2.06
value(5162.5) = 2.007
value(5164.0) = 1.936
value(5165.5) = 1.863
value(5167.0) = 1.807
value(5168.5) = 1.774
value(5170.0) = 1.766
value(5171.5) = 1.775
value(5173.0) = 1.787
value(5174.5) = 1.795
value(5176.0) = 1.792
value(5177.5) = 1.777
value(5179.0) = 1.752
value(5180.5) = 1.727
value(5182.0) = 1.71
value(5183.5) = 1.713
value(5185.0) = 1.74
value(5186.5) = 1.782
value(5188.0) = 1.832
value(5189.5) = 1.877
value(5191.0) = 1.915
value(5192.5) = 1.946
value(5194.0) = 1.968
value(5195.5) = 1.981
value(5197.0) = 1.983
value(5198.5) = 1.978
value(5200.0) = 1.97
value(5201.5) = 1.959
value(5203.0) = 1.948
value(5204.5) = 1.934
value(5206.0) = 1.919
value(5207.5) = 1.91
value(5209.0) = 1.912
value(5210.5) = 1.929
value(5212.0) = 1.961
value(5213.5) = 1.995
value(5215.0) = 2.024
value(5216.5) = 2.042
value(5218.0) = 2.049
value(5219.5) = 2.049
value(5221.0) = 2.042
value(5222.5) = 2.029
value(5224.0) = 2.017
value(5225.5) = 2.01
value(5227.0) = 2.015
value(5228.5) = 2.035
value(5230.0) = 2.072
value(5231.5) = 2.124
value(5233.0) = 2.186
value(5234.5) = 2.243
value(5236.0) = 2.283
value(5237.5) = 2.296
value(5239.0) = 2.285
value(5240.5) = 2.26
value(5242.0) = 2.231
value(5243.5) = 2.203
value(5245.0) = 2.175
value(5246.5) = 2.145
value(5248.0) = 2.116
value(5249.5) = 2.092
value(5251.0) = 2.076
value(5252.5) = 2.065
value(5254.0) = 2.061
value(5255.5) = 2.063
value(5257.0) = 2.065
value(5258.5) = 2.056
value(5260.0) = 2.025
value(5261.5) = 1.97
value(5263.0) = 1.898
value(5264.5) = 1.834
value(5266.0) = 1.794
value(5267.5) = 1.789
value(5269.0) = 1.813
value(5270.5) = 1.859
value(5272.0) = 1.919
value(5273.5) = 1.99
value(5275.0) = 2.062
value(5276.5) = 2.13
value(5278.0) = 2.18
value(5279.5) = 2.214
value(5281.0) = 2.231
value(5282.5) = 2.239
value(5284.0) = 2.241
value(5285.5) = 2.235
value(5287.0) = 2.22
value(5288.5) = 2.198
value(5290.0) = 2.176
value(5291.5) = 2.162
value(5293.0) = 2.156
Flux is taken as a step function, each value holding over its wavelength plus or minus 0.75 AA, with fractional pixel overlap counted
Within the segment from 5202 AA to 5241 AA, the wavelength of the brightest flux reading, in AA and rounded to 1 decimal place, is 5237.5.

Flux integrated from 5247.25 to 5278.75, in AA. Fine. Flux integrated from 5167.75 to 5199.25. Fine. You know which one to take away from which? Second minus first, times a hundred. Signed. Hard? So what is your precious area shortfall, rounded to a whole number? -523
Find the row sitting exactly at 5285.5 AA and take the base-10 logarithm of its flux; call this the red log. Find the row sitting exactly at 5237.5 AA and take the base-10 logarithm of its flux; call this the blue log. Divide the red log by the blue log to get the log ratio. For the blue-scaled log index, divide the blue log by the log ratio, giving 0.37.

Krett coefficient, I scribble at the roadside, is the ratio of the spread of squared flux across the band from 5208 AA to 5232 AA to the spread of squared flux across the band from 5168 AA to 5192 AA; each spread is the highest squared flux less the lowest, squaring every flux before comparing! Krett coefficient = 1.2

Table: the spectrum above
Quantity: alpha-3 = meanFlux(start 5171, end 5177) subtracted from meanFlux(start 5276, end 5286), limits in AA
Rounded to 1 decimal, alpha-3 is 0.4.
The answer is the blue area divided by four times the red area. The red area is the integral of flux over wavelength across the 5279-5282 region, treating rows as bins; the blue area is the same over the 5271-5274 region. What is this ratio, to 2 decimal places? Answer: 0.22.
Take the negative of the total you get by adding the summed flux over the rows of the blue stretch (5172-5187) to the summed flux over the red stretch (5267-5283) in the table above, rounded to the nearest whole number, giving -40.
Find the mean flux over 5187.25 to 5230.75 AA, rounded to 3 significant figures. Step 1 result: 1.98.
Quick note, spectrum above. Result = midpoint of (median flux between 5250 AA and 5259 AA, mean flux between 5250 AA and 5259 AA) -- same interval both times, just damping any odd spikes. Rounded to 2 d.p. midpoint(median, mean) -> 2.06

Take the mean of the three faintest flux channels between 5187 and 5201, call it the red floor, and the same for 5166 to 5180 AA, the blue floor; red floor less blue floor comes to 0.11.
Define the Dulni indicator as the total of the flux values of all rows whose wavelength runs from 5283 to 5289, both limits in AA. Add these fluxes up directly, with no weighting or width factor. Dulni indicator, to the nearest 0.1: 8.9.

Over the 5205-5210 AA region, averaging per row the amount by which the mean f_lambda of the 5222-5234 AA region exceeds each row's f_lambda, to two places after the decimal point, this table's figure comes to 0.15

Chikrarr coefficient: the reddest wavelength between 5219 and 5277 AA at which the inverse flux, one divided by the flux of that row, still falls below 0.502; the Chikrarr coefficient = 5276.5 AA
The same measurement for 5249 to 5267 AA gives 5260.0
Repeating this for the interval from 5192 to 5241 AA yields 5240.5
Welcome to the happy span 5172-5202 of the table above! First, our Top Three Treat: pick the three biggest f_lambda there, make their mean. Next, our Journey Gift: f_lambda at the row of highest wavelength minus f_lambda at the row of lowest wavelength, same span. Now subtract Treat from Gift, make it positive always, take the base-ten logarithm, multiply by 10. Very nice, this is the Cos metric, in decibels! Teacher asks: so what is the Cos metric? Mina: 2.6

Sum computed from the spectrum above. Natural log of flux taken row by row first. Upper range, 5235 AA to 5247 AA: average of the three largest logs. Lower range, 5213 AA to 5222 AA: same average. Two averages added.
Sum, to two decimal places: 1.54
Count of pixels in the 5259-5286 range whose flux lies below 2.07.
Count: 11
